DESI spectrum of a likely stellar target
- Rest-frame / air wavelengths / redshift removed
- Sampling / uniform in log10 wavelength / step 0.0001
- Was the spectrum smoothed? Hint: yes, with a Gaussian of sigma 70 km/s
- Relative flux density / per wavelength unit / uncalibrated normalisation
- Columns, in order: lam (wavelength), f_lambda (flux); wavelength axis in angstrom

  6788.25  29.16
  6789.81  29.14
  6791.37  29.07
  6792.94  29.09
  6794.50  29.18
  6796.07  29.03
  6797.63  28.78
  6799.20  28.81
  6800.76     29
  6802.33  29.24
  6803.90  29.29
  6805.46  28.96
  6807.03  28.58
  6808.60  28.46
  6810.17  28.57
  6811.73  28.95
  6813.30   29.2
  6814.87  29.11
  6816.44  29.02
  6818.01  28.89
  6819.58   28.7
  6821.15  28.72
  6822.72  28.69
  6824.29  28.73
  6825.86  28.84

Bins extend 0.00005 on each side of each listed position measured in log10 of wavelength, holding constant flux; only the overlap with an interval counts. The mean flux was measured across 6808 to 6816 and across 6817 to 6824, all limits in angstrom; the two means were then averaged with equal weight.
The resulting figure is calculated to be 28.8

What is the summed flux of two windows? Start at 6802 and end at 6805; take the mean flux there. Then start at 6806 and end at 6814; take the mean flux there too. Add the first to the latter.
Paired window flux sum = 58.02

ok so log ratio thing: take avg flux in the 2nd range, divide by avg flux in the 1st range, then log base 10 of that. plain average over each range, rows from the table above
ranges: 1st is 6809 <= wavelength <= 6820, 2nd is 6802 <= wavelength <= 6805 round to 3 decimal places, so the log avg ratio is 0.005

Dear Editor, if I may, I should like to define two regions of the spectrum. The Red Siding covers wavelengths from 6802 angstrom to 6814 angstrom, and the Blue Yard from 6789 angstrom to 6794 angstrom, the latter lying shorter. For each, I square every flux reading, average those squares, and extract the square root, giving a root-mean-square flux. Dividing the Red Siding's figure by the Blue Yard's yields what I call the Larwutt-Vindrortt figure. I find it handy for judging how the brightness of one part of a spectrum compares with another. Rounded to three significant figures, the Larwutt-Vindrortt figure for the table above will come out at 0.993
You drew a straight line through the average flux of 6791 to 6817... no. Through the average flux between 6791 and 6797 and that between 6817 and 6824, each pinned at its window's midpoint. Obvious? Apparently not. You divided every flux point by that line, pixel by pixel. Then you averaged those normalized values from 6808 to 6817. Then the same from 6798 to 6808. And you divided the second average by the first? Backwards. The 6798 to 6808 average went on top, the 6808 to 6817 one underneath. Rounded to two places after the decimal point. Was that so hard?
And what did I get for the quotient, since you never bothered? 1.00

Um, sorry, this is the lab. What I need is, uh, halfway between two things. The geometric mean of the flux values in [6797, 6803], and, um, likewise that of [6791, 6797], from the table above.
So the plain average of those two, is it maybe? 29.02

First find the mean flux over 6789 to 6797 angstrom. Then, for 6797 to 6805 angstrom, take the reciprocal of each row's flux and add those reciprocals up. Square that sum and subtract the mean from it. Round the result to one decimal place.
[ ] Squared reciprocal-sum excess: -29.1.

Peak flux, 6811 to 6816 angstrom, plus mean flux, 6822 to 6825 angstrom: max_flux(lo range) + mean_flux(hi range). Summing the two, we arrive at 57.9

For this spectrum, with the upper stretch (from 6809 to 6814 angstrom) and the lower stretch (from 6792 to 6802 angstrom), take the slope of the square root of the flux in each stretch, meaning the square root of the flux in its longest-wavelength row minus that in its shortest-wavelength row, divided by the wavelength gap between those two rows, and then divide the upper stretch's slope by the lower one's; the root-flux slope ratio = -17.5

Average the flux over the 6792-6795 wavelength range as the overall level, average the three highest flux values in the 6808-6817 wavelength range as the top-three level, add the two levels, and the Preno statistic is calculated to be 58.2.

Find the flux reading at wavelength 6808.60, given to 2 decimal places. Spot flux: 28.46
